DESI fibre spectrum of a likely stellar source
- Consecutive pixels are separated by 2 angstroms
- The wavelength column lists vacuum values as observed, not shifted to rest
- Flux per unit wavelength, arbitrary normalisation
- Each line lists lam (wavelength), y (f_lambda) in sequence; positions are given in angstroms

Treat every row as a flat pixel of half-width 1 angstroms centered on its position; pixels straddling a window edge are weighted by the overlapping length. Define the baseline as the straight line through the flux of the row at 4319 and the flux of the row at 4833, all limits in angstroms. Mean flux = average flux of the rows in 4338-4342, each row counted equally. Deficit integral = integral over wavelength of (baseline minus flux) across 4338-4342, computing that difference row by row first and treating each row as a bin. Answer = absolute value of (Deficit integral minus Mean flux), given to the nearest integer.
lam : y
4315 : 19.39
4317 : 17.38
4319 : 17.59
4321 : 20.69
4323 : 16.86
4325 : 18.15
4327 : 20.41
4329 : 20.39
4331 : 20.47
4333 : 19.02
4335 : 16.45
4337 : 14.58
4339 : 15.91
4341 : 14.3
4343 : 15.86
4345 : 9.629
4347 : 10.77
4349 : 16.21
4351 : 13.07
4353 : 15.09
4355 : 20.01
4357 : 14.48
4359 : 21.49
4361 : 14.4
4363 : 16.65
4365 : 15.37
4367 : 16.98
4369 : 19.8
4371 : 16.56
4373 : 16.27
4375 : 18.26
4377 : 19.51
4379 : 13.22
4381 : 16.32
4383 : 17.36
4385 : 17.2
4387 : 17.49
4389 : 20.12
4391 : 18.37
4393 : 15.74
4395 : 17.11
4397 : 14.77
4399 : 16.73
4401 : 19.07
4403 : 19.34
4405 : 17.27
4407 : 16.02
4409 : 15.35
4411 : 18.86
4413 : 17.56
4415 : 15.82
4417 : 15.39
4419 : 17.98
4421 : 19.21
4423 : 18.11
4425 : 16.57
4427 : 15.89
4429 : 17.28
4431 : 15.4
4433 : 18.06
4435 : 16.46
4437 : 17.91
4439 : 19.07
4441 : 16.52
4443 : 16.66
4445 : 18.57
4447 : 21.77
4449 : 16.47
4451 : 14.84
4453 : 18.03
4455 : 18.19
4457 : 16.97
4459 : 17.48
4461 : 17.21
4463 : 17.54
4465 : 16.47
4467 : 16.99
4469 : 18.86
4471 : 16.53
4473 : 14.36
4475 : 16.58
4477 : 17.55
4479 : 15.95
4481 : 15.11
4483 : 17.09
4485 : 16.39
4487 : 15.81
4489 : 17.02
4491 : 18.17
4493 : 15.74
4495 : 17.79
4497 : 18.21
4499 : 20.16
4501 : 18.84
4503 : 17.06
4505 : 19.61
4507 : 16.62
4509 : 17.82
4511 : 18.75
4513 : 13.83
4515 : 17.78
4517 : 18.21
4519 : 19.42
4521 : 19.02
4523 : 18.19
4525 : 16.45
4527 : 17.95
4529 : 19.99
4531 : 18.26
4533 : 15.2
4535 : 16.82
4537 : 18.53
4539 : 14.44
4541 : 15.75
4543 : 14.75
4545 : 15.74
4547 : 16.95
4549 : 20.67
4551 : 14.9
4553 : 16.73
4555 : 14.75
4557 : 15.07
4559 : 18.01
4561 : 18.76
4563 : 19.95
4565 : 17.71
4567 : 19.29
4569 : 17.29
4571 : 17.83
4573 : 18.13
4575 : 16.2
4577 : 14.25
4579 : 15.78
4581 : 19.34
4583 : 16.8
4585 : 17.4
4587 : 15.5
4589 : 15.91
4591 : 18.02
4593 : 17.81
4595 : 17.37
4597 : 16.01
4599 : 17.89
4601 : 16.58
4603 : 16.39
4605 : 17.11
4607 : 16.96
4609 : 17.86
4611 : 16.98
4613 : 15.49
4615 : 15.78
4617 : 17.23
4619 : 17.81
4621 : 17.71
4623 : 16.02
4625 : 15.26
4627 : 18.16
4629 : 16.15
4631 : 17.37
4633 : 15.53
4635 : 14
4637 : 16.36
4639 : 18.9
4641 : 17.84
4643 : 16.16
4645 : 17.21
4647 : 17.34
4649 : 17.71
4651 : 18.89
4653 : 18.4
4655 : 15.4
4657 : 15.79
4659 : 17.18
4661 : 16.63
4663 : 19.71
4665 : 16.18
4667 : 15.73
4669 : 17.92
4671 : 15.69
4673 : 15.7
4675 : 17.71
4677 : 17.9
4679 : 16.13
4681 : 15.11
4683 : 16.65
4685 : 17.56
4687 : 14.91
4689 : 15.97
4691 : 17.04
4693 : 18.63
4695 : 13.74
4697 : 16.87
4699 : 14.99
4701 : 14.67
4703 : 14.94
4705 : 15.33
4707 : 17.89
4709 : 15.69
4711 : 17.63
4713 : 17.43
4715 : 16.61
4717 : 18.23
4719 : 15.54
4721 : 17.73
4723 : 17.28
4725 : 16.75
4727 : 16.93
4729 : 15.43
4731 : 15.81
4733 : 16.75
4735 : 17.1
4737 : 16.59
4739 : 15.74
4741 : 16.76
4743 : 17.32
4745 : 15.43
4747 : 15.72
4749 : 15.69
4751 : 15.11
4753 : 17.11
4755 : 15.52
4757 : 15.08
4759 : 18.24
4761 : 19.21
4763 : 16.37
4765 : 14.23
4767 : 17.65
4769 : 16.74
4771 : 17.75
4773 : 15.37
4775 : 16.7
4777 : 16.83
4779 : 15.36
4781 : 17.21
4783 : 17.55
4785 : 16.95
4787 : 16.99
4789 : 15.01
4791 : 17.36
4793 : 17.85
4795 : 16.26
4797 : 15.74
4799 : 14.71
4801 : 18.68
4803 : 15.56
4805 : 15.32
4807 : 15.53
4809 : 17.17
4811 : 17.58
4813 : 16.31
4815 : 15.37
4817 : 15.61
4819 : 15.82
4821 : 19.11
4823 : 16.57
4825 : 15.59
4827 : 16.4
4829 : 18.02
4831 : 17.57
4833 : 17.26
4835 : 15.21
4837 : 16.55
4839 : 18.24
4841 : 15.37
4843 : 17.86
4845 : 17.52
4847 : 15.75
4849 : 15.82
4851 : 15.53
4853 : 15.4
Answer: 5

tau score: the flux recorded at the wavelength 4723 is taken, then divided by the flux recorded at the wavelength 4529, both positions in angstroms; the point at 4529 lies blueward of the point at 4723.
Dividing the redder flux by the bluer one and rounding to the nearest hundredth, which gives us 0.86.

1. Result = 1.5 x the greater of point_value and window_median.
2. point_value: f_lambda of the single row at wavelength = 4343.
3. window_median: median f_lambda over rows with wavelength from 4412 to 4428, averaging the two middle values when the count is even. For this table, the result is 25.6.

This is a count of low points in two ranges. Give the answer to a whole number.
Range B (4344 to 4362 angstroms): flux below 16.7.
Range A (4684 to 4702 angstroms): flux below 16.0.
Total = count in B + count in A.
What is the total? 12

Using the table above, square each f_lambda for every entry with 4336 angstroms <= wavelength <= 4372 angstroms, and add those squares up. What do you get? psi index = 4539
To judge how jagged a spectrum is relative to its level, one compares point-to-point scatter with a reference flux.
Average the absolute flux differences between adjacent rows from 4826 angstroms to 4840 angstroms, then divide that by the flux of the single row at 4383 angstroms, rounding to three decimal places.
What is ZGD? 0.072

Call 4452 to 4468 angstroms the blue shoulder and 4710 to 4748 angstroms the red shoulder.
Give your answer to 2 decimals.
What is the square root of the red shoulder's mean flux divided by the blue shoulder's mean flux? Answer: 0.98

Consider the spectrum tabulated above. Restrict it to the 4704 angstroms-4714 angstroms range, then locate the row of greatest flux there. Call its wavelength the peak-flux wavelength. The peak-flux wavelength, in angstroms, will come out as 4707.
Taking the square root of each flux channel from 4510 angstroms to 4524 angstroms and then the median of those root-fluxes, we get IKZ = 4.27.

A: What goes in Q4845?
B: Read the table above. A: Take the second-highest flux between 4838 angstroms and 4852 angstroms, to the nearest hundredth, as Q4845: 17.86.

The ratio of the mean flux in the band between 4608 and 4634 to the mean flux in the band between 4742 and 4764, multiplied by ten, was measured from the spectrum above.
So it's 10.2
